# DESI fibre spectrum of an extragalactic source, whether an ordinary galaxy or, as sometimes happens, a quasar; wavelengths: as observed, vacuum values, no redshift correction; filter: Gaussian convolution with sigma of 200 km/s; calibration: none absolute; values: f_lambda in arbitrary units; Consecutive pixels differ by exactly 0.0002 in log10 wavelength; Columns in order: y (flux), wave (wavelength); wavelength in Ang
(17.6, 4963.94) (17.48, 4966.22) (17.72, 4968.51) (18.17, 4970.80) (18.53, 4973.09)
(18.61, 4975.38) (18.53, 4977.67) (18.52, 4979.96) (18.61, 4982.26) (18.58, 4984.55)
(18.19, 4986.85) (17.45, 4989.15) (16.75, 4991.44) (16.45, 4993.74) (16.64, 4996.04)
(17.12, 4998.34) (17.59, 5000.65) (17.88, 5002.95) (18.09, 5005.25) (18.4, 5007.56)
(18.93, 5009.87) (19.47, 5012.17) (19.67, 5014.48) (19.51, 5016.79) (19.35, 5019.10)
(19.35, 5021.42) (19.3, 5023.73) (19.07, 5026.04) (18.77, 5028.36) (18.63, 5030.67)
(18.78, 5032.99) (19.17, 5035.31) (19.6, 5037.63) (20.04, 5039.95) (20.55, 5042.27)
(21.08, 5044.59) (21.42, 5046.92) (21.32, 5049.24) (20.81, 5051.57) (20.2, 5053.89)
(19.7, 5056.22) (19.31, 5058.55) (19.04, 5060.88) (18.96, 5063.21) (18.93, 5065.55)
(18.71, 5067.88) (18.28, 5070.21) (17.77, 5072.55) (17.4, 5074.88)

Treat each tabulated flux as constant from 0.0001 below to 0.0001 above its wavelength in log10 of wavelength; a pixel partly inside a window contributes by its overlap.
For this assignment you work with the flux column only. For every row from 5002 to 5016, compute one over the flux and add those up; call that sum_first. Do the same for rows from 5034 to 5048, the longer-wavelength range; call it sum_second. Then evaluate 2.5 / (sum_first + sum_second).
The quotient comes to 4.1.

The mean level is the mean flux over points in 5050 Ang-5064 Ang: 19.7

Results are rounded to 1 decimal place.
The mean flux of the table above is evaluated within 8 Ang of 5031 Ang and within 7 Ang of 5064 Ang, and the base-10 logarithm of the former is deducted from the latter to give 17.6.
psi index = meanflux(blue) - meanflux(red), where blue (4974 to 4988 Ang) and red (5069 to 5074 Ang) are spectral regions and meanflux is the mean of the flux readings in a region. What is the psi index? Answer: 0.5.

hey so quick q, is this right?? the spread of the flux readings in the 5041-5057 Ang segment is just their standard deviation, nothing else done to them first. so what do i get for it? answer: 0.6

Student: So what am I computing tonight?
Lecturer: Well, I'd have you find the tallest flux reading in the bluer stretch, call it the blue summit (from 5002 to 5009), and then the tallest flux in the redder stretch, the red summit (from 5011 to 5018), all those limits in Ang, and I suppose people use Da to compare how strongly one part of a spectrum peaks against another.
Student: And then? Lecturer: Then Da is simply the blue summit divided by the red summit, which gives 0.94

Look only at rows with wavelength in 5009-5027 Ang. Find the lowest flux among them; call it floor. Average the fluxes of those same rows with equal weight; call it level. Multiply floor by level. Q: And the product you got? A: 366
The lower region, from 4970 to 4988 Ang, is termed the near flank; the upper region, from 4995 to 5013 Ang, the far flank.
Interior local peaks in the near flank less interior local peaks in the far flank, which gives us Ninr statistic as 2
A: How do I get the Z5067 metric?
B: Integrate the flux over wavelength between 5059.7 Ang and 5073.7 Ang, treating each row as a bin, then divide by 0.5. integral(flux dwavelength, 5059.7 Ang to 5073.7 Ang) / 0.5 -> 521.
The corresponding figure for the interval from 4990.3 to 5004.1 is 471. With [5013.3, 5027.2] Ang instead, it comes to 538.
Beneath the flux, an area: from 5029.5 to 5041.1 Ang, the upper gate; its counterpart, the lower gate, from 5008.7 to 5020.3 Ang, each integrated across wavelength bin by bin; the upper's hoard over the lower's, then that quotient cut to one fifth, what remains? 0.199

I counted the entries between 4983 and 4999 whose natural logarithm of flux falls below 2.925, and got 7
